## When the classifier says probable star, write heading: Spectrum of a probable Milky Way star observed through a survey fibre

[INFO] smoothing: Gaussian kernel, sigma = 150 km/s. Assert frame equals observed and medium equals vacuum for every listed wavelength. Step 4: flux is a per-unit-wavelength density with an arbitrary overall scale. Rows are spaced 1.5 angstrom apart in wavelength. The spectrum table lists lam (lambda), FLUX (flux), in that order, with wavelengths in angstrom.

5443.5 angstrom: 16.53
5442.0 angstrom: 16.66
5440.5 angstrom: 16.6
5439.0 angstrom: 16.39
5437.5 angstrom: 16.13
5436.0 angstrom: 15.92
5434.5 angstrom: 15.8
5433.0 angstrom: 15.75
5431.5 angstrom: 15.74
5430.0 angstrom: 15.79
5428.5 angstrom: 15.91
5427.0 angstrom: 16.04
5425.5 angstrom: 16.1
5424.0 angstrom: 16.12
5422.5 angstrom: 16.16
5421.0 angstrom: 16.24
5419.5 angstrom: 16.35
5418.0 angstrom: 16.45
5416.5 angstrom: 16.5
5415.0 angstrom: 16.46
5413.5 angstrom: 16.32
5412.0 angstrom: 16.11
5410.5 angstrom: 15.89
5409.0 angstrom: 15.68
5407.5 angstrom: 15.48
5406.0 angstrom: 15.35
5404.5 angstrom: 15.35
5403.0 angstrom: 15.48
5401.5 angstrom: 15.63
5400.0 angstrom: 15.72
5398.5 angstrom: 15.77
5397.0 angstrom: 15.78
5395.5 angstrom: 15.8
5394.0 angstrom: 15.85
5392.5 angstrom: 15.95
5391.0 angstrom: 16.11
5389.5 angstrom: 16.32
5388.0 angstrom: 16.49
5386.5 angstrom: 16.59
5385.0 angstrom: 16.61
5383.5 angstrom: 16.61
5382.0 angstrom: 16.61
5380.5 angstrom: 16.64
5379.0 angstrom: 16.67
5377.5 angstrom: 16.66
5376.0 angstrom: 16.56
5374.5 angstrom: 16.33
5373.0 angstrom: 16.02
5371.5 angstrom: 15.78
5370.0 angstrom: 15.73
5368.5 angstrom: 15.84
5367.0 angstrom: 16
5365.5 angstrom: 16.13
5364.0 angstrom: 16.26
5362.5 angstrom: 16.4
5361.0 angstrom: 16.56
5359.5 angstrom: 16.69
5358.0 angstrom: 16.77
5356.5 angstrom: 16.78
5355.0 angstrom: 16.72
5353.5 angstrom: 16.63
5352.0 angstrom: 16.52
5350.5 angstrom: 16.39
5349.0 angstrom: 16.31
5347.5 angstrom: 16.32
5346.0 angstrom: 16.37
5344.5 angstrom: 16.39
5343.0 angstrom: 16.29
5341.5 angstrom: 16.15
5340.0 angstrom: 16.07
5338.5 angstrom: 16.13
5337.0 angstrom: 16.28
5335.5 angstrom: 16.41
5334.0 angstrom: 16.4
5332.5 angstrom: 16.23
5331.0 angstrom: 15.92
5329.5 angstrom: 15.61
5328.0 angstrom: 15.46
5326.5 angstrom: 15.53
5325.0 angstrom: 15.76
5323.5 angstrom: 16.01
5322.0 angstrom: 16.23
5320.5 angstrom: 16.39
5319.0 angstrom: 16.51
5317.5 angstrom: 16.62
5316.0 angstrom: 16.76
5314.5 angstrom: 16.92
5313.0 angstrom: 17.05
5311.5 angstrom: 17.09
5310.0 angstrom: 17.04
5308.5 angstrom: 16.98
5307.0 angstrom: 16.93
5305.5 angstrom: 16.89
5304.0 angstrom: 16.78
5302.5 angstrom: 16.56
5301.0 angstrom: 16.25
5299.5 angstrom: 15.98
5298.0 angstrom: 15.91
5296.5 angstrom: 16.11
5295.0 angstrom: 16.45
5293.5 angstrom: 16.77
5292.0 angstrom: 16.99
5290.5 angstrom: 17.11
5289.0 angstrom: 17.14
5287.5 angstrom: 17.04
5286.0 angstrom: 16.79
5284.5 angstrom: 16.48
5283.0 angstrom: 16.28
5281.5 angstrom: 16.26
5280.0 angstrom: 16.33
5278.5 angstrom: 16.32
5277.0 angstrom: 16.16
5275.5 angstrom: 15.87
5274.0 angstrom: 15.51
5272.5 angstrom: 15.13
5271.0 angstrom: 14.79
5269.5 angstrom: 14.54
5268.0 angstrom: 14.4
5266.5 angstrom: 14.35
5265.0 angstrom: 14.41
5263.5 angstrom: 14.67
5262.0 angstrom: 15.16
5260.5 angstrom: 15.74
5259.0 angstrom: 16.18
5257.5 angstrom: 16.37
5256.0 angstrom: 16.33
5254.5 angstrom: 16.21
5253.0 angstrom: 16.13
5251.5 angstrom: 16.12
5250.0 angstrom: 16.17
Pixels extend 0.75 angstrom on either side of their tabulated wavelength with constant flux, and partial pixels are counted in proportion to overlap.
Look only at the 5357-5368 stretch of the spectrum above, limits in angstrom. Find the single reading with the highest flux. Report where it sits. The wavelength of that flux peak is 5358.0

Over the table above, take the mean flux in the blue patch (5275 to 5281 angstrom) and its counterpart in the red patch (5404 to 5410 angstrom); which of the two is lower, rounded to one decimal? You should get 15.5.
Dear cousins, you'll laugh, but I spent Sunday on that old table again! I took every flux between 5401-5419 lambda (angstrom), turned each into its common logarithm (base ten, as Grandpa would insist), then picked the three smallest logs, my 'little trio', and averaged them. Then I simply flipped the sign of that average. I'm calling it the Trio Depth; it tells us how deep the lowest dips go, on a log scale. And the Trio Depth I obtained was -1.19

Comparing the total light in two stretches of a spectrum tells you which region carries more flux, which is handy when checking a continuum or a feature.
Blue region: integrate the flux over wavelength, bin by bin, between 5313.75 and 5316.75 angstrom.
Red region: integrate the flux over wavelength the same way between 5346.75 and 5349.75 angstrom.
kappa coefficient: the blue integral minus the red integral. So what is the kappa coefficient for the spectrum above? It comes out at 1.6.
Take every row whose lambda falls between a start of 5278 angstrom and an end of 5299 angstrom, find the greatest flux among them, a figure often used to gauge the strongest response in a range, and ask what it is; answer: 17.14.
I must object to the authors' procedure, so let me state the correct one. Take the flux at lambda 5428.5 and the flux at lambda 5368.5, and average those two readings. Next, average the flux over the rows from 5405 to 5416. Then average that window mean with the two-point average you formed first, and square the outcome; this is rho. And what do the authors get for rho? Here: 252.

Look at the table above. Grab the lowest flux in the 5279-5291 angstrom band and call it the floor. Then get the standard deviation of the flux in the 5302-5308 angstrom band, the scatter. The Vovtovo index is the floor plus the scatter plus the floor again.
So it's 32.7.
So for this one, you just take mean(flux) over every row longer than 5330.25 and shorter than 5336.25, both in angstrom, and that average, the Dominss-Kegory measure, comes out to 16.2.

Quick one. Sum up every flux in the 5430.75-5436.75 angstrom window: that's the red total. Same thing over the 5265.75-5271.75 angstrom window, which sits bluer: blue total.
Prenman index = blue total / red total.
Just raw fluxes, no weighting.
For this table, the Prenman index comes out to 0.92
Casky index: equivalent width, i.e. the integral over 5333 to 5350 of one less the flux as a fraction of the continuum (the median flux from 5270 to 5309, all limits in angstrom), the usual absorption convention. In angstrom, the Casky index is 0.11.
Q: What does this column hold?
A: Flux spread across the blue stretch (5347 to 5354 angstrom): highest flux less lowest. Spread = 0.3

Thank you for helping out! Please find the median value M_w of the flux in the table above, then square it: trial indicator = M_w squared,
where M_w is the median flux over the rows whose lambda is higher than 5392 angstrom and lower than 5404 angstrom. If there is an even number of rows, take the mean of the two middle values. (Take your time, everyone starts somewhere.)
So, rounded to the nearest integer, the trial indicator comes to 249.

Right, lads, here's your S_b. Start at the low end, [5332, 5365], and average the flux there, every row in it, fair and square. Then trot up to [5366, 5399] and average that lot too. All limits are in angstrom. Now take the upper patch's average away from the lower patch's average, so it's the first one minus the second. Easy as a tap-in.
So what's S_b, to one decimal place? 0.2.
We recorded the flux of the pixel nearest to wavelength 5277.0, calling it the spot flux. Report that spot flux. 16.16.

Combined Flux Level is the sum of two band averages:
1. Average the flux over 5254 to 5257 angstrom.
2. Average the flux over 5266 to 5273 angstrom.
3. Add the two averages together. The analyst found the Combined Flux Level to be 30.9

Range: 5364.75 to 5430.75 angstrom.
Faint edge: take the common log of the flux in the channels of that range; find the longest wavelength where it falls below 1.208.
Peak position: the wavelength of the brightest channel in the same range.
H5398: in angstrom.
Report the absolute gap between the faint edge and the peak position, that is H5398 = 51.0 angstrom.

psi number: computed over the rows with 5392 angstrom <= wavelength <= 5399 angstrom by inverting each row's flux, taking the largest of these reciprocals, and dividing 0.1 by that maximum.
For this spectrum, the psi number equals 1.58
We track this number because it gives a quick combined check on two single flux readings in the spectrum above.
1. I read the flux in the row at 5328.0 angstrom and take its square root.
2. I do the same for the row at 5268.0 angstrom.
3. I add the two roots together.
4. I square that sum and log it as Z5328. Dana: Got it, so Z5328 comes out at 59.7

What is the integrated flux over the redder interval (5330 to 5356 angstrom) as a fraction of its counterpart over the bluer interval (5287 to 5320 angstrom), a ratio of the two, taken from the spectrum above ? 0.8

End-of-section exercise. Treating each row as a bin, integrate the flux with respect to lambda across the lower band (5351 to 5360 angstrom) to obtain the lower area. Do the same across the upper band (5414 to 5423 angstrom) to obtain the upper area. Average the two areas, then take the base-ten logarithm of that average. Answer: 2.17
